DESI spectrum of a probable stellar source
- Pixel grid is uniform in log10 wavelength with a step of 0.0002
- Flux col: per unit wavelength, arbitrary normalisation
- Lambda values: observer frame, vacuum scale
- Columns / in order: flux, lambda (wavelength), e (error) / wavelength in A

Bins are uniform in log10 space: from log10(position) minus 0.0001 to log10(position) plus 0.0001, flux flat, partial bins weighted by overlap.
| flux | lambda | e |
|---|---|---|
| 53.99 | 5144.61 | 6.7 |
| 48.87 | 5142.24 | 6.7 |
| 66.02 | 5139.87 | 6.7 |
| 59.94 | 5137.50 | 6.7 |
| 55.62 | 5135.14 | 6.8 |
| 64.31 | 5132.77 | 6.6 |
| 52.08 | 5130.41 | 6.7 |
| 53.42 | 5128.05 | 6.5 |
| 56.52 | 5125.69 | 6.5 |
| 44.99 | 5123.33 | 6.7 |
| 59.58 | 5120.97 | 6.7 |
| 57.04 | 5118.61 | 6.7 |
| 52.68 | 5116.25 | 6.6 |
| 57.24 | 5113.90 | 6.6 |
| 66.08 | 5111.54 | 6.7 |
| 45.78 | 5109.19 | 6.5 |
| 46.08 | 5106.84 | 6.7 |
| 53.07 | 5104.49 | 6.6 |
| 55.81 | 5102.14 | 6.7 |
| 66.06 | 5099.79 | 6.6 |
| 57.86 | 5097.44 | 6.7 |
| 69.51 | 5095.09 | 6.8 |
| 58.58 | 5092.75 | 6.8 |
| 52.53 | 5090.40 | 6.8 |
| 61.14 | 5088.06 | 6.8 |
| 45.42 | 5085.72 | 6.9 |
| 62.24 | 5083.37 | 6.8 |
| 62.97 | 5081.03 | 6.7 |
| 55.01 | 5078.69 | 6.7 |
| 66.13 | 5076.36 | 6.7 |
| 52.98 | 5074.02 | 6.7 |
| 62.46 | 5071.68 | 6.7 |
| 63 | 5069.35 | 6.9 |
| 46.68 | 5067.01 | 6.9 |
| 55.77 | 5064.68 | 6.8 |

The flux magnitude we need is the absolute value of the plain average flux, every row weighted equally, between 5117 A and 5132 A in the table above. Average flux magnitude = 54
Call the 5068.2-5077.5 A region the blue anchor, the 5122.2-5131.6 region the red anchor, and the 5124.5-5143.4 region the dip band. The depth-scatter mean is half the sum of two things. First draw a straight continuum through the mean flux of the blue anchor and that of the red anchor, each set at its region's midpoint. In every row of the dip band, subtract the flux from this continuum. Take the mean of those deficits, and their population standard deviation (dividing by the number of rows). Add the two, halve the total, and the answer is -0.4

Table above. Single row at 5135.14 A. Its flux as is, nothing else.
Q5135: 55.62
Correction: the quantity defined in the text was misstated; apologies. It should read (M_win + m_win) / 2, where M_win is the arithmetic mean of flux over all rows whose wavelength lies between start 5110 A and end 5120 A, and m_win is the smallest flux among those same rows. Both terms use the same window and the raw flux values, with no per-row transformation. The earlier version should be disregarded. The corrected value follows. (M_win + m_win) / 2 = 55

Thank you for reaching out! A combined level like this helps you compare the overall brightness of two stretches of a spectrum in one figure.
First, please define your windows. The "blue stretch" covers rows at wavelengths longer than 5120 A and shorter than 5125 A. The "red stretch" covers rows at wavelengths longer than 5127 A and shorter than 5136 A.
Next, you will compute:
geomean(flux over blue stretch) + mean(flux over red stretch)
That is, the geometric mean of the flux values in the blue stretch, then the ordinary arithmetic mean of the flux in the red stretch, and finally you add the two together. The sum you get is 108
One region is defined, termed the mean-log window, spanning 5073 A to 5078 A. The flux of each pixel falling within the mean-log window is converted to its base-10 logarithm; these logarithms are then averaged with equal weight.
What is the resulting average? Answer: 1.77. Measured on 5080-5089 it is 1.76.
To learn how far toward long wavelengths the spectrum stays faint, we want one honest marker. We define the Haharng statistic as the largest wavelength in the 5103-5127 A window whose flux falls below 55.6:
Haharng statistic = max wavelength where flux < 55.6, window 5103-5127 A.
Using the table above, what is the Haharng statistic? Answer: 5123.33 A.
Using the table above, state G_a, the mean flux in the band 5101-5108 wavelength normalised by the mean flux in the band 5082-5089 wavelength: 0.92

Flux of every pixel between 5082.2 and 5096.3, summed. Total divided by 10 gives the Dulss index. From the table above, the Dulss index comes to 34.9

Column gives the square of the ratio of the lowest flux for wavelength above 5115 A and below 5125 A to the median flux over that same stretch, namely 0.67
